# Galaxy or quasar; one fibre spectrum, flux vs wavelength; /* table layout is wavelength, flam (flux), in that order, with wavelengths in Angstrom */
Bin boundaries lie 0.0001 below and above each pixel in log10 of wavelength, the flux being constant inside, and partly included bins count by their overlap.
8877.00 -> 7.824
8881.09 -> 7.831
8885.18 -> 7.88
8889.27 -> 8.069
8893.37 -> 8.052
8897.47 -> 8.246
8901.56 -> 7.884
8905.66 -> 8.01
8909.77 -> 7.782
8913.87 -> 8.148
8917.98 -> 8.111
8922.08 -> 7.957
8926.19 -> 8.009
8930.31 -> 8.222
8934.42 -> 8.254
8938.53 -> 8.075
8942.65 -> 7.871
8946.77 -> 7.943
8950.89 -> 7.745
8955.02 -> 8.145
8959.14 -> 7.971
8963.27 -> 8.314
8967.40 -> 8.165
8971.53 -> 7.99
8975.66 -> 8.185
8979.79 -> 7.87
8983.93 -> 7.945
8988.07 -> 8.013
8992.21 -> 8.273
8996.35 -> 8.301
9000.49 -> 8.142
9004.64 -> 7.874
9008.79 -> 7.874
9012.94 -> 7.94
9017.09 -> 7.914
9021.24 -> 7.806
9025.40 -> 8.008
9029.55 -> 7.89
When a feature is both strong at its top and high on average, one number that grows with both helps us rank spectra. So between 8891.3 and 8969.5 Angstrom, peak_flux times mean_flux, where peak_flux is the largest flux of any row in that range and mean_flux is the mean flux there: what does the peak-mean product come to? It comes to 66.9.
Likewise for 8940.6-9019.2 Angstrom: 66.7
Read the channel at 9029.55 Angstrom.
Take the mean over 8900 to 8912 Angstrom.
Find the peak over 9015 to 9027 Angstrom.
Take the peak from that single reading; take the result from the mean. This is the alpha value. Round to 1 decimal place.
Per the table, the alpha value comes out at 8.0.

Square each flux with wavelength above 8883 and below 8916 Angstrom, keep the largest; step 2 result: 68.0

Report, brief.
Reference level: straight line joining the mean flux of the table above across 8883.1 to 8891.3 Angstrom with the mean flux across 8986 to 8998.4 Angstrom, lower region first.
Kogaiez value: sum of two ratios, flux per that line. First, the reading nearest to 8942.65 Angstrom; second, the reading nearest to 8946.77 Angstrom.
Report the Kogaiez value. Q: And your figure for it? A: 1.95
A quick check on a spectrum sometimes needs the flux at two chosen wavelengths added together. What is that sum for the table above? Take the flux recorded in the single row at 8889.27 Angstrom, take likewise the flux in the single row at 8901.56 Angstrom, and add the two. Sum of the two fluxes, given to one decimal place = 16.0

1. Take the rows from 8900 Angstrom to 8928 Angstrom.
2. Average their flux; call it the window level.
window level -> 7.99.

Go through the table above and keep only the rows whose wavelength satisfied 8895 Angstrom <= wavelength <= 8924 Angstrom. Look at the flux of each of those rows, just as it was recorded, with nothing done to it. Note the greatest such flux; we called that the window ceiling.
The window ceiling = 8.246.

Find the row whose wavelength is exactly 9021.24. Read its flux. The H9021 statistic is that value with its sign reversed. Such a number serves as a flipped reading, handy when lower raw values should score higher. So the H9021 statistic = -7.81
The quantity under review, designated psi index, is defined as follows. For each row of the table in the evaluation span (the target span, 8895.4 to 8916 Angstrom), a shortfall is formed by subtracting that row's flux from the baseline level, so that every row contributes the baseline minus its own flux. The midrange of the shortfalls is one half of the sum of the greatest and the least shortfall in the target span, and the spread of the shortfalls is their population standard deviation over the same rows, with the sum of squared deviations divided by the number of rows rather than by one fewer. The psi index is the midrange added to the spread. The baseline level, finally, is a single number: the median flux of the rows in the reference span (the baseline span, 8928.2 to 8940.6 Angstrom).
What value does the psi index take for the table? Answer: 0.38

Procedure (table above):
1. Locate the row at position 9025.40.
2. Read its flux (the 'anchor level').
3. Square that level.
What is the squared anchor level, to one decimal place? 64.1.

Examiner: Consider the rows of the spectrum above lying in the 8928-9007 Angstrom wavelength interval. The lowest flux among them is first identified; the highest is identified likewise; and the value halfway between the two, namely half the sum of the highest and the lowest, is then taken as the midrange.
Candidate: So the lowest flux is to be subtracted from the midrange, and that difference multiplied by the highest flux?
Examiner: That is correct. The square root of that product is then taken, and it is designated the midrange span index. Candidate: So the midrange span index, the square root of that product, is 1.54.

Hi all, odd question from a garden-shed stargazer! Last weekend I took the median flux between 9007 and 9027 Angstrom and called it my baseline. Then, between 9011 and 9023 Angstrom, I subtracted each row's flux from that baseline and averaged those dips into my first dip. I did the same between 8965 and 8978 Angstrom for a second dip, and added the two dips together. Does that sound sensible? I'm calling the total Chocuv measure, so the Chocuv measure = -0.17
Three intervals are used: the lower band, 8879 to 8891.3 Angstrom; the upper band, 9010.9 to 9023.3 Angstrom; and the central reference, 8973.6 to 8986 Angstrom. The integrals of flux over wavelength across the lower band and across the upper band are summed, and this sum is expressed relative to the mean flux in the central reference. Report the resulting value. 24.4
